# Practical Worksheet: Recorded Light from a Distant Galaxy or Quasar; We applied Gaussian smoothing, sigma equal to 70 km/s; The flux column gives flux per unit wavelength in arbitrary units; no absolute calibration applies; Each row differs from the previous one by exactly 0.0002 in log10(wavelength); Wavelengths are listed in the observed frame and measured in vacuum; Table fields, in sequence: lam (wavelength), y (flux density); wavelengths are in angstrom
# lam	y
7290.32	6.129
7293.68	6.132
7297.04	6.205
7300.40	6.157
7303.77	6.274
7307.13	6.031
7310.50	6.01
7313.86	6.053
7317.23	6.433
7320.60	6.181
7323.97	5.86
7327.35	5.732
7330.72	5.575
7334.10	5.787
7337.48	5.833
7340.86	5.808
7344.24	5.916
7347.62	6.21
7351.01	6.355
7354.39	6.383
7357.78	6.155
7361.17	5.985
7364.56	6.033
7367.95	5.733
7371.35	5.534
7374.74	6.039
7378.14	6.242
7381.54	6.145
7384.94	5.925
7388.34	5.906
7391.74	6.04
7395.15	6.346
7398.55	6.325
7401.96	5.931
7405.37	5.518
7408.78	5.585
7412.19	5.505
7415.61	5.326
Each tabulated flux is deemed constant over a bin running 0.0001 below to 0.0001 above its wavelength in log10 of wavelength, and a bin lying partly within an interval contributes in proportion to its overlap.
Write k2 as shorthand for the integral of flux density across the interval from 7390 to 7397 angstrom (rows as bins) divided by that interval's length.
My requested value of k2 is 6.20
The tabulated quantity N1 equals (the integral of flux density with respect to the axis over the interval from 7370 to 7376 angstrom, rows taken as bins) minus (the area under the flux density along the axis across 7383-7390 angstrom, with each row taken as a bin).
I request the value -7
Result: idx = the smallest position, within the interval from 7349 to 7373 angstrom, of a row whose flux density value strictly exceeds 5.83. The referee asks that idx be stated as 7351.01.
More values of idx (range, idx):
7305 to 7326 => 7307.13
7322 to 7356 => 7323.97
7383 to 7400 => 7384.94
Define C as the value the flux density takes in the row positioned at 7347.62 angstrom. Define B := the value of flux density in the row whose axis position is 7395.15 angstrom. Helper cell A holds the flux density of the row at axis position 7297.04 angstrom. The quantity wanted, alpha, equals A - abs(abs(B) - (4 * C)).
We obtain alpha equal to -12.3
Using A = 6.205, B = 6.346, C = 6.21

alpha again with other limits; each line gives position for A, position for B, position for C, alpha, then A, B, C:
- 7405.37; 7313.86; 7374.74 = -12.6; 5.518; 6.053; 6.039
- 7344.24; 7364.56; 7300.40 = -12.7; 5.916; 6.033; 6.157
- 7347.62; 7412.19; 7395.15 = -13.7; 6.21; 5.505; 6.346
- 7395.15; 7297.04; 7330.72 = -9.7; 6.346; 6.205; 5.575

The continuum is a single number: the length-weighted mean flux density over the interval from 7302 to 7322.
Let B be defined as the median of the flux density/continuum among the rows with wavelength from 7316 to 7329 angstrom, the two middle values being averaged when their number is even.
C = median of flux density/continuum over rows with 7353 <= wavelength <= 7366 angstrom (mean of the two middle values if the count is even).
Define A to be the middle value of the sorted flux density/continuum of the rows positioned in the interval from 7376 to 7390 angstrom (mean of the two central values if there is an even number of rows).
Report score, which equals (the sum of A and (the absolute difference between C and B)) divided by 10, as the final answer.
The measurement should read 0.099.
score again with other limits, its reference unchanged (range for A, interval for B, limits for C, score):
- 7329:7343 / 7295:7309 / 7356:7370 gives 0.097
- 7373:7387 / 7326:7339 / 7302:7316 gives 0.103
